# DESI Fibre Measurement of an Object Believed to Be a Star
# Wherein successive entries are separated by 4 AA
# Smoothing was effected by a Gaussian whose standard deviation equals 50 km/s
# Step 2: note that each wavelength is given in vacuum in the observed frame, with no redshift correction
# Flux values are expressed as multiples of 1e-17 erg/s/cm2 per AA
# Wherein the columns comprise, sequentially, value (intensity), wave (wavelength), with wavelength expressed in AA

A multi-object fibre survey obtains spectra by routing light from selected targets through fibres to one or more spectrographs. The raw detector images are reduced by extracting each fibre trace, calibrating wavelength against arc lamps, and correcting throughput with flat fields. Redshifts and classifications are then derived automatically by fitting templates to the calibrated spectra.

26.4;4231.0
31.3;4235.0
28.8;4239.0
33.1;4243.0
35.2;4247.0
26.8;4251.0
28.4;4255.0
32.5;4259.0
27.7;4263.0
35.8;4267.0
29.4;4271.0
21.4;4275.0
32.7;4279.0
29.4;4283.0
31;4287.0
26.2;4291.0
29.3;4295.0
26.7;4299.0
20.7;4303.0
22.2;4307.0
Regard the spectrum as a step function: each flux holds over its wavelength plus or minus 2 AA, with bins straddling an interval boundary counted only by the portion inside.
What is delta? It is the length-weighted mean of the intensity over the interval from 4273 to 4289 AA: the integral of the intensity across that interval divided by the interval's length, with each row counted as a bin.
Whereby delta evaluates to 28.6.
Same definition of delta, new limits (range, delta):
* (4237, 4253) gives 31.0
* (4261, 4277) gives 28.6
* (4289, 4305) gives 25.7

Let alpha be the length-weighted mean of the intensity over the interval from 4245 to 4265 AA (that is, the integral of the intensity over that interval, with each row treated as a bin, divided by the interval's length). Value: 30.1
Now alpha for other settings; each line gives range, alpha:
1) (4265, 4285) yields 29.7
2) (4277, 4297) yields 29.7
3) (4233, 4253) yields 31.0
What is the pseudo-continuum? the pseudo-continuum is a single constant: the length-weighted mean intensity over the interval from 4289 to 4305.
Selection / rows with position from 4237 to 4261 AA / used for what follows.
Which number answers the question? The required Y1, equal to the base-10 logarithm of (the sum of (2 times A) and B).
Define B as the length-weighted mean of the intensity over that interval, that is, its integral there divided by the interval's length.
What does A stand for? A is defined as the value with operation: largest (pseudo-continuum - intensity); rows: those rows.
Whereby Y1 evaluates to 1.46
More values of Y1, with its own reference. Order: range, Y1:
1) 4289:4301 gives 1.42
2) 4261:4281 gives 1.58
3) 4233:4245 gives 1.40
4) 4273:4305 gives 1.57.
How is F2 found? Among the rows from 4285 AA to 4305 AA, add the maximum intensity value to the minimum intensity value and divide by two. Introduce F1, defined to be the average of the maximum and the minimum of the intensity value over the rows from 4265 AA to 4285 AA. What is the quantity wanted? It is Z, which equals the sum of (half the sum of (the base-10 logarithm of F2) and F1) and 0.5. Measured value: 15.5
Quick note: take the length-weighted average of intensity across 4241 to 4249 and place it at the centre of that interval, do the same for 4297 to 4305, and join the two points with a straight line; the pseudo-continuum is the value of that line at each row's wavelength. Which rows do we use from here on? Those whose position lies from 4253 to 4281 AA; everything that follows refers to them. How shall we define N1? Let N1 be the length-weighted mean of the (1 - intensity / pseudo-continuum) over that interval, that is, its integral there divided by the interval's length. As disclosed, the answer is 0.01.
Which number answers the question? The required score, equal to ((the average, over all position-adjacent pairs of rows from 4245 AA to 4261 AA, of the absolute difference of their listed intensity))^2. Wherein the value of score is 22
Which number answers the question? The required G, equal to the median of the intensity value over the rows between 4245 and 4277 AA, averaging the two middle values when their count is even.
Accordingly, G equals 28.9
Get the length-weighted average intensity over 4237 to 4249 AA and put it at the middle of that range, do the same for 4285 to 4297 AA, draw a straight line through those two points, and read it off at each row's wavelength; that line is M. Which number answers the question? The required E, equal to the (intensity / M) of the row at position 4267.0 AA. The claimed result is 1.17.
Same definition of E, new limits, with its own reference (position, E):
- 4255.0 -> 0.90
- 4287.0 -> 1.06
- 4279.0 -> 1.10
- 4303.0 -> 0.74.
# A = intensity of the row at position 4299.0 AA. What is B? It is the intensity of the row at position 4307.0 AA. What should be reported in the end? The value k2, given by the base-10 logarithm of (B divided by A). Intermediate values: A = 26.7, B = 22.2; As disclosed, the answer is -0.08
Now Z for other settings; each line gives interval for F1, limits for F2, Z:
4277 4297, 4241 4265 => 16.0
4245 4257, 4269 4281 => 16.7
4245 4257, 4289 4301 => 16.7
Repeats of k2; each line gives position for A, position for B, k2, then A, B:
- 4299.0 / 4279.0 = 0.09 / 26.7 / 32.7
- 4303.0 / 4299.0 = 0.11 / 20.7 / 26.7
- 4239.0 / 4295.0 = 0.01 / 28.8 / 29.3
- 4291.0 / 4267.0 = 0.14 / 26.2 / 35.8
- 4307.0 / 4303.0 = -0.03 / 22.2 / 20.7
